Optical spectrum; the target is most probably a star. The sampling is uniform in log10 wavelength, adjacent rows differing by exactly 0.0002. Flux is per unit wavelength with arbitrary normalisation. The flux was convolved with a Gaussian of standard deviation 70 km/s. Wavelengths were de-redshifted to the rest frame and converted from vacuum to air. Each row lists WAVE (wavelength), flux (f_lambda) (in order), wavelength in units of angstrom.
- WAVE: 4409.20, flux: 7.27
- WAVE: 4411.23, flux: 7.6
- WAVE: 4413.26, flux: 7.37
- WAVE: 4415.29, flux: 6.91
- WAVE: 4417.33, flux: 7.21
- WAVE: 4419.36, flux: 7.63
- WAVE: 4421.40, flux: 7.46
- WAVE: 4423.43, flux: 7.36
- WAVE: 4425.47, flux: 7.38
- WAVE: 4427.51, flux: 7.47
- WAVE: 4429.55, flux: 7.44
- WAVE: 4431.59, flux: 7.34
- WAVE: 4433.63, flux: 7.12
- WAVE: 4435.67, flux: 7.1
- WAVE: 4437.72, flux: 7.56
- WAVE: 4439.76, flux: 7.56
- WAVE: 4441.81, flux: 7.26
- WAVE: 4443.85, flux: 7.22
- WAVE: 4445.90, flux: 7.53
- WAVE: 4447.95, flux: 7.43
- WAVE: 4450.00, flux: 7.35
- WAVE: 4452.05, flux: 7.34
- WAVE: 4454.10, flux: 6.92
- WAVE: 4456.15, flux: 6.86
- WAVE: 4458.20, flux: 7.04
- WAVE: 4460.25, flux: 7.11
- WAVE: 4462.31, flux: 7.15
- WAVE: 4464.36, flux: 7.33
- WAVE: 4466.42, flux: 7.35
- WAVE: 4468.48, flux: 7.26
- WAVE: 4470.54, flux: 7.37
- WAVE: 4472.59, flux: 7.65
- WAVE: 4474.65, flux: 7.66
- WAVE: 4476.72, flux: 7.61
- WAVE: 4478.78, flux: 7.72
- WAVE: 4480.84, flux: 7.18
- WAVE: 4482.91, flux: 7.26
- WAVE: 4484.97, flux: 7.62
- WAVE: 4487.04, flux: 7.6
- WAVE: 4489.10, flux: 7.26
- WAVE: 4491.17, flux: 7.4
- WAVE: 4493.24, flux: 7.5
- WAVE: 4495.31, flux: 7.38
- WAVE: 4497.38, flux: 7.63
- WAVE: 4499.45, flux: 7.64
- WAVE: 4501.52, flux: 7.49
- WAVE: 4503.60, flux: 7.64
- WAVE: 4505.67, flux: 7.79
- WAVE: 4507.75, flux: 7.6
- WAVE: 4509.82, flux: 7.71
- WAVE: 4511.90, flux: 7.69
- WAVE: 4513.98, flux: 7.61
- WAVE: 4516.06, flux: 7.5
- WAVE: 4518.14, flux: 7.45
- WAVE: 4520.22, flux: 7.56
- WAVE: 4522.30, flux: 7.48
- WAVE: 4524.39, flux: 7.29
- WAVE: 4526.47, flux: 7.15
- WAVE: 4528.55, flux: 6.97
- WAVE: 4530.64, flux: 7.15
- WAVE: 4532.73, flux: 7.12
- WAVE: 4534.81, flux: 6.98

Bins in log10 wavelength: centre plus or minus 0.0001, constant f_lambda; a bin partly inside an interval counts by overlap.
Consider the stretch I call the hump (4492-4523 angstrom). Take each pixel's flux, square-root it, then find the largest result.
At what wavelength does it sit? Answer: 4505.67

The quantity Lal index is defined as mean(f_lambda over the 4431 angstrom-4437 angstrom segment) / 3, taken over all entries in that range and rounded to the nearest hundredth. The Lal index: 2.40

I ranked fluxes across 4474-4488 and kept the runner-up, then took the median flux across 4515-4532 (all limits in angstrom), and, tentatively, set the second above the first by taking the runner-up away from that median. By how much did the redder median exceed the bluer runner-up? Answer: -0.29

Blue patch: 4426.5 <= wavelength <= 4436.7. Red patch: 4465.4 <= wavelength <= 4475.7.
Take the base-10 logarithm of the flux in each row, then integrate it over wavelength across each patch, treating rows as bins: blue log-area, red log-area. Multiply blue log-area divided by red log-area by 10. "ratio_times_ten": 9.8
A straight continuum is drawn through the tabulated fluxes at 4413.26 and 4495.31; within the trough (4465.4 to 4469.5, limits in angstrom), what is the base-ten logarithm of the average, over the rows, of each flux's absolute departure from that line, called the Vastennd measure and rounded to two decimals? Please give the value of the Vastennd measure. -1.15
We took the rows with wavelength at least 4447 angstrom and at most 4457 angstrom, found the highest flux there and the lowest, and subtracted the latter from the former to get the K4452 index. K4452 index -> 0.570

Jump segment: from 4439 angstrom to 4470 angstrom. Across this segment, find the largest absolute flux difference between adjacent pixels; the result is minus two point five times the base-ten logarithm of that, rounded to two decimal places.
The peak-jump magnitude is 0.94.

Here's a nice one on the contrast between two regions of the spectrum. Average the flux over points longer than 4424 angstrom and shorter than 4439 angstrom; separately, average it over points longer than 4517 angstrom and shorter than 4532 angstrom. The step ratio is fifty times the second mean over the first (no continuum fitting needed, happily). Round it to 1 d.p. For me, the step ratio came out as 49.6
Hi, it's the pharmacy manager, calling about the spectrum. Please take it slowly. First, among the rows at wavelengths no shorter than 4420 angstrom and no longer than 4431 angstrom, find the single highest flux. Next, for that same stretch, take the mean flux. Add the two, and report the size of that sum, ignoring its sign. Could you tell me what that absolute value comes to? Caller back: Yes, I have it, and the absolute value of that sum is 14.9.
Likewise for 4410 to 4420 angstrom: 15.0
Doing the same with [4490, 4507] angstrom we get 15.3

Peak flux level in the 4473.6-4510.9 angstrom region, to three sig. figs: 7.79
